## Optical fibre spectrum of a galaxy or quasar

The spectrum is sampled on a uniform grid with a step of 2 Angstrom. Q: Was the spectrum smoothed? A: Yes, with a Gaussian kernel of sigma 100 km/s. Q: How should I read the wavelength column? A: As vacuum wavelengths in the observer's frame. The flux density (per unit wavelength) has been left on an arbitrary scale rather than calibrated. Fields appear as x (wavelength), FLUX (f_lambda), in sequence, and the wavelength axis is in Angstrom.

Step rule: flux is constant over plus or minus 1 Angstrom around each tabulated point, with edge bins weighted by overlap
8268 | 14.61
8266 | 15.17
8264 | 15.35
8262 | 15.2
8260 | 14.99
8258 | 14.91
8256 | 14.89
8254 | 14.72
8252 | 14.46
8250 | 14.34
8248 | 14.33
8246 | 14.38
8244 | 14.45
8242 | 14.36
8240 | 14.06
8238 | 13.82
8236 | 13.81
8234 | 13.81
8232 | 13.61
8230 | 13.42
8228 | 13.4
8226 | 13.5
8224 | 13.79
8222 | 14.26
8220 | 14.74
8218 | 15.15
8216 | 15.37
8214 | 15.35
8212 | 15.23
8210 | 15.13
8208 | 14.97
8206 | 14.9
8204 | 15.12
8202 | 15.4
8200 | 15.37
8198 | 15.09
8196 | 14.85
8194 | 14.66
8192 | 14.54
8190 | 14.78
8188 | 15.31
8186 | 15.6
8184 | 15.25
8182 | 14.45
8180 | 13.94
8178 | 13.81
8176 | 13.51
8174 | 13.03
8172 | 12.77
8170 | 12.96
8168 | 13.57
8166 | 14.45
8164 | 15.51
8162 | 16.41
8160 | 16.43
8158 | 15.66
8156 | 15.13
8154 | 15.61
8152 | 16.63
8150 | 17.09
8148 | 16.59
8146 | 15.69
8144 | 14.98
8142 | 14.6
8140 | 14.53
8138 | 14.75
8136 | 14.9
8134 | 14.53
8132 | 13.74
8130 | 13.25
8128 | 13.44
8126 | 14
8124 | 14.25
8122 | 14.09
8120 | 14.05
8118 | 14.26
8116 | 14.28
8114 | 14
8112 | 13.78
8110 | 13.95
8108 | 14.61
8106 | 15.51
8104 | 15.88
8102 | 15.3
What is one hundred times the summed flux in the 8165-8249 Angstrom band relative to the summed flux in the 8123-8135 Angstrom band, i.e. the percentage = 726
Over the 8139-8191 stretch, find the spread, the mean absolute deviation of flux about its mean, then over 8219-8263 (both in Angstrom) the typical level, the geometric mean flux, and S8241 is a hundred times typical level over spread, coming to 1444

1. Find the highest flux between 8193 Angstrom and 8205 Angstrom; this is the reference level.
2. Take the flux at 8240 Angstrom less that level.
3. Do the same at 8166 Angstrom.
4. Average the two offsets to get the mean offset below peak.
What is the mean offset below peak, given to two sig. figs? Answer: -1.1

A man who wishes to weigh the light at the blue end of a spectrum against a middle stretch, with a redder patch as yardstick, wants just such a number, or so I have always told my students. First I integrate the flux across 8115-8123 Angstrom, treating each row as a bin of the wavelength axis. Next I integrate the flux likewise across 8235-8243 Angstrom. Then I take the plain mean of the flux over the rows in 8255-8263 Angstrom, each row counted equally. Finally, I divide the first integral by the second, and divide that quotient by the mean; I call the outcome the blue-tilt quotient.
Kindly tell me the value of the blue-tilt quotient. 0.0674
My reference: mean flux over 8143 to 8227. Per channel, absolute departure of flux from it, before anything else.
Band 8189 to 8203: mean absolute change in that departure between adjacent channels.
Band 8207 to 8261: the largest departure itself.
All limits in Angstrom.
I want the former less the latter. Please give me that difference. -1.4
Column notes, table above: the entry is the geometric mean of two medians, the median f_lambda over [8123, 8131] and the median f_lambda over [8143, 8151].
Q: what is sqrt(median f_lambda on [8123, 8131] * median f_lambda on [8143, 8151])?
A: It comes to 14.9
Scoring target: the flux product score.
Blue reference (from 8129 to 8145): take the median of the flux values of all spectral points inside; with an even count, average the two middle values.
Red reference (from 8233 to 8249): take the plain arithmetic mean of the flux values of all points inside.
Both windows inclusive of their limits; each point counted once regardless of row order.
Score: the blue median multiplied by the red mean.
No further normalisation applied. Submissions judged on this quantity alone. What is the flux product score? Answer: 205.8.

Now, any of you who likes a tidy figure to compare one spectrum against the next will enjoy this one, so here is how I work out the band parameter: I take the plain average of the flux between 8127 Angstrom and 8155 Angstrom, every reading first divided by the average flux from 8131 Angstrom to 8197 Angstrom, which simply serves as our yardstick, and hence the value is 1.01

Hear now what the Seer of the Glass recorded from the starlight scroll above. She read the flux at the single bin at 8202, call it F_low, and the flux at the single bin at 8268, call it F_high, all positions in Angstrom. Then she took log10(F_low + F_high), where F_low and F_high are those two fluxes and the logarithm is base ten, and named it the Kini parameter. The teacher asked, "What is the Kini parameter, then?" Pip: 1.48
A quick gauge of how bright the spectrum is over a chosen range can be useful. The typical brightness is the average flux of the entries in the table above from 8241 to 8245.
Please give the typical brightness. 14.4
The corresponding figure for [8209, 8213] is 15.2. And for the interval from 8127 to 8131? 13.3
